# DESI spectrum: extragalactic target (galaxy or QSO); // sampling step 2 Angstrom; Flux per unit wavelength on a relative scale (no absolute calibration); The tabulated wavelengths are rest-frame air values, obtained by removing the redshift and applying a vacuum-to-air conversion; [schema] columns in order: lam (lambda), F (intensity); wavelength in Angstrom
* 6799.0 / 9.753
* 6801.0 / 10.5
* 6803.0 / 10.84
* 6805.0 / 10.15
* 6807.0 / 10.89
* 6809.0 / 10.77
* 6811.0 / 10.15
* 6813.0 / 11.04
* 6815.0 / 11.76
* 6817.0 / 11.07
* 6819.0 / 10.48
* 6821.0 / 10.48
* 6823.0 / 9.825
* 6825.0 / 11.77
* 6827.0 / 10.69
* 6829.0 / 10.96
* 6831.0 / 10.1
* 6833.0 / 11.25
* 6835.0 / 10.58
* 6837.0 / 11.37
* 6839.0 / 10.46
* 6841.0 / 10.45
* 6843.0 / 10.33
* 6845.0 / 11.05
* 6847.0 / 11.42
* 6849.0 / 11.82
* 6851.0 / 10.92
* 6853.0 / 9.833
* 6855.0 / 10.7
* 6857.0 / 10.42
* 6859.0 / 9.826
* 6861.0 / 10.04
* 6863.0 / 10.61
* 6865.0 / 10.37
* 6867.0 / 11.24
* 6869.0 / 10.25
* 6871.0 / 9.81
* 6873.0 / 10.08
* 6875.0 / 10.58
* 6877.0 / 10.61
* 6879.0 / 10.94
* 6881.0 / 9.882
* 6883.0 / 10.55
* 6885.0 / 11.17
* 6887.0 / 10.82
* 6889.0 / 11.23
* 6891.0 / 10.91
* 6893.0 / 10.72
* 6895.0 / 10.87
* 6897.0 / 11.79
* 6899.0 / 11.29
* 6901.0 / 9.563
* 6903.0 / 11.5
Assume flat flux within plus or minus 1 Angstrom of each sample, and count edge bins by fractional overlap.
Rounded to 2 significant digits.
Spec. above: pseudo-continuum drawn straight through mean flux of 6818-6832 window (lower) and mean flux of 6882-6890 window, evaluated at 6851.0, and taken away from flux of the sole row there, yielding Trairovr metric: 0.17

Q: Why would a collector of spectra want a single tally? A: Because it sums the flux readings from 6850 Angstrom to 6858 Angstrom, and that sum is 42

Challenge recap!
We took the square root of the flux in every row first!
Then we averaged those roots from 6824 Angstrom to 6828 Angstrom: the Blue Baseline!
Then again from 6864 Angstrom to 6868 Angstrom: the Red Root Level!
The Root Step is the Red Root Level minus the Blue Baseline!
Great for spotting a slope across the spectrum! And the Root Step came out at -0.064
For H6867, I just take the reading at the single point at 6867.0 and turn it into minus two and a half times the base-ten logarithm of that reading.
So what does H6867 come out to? -2.63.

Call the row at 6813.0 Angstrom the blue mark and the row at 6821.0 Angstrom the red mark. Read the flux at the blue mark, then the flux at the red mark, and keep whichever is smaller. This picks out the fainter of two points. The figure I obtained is 10.48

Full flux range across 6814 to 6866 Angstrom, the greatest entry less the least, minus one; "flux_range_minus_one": 1.0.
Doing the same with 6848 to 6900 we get 1.0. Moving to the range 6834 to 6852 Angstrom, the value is 0.5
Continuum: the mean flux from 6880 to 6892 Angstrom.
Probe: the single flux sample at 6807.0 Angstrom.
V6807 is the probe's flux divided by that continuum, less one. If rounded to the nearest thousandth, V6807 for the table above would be 0.012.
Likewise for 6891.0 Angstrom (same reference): 0.014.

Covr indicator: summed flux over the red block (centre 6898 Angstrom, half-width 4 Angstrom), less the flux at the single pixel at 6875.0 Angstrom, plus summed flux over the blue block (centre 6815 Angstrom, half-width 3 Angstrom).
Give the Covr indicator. 67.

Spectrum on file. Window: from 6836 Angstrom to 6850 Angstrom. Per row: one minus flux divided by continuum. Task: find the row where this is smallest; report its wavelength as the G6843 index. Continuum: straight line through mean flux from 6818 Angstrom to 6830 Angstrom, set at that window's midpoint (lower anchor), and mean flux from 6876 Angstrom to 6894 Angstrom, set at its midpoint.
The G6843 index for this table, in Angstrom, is 6849.0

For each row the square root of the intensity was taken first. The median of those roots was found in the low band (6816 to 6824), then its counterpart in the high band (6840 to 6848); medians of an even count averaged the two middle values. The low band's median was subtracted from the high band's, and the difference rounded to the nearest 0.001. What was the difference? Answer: 0.041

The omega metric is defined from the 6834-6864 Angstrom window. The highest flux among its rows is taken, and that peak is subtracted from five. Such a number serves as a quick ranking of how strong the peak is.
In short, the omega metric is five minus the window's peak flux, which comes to -6.82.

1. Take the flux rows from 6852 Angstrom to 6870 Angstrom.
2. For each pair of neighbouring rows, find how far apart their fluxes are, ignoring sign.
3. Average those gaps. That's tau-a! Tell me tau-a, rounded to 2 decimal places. 0.58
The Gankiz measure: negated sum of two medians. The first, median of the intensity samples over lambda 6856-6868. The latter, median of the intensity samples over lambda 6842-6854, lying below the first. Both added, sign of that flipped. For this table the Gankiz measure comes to -21.38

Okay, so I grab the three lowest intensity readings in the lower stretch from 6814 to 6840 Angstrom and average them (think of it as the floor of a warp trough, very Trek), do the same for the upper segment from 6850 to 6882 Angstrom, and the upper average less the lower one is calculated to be -0.3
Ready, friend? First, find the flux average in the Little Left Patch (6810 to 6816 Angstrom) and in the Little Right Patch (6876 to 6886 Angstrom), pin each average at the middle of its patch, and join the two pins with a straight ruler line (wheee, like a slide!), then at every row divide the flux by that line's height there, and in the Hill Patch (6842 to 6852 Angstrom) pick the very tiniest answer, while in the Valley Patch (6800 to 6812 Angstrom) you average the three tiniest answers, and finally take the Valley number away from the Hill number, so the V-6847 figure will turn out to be 0.02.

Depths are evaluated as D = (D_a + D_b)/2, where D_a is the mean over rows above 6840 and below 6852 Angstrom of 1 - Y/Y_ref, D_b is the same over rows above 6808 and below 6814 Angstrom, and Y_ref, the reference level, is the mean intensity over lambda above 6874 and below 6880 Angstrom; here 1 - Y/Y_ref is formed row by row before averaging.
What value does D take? -0.011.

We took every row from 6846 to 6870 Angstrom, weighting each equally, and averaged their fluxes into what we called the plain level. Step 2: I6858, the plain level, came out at 10.62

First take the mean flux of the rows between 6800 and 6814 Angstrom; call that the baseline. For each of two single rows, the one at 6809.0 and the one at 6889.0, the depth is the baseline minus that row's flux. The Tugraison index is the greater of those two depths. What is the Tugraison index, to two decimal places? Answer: -0.15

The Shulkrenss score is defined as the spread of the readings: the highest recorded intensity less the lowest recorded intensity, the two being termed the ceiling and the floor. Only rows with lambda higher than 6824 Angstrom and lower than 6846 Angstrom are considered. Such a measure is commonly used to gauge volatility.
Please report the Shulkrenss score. 1.67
